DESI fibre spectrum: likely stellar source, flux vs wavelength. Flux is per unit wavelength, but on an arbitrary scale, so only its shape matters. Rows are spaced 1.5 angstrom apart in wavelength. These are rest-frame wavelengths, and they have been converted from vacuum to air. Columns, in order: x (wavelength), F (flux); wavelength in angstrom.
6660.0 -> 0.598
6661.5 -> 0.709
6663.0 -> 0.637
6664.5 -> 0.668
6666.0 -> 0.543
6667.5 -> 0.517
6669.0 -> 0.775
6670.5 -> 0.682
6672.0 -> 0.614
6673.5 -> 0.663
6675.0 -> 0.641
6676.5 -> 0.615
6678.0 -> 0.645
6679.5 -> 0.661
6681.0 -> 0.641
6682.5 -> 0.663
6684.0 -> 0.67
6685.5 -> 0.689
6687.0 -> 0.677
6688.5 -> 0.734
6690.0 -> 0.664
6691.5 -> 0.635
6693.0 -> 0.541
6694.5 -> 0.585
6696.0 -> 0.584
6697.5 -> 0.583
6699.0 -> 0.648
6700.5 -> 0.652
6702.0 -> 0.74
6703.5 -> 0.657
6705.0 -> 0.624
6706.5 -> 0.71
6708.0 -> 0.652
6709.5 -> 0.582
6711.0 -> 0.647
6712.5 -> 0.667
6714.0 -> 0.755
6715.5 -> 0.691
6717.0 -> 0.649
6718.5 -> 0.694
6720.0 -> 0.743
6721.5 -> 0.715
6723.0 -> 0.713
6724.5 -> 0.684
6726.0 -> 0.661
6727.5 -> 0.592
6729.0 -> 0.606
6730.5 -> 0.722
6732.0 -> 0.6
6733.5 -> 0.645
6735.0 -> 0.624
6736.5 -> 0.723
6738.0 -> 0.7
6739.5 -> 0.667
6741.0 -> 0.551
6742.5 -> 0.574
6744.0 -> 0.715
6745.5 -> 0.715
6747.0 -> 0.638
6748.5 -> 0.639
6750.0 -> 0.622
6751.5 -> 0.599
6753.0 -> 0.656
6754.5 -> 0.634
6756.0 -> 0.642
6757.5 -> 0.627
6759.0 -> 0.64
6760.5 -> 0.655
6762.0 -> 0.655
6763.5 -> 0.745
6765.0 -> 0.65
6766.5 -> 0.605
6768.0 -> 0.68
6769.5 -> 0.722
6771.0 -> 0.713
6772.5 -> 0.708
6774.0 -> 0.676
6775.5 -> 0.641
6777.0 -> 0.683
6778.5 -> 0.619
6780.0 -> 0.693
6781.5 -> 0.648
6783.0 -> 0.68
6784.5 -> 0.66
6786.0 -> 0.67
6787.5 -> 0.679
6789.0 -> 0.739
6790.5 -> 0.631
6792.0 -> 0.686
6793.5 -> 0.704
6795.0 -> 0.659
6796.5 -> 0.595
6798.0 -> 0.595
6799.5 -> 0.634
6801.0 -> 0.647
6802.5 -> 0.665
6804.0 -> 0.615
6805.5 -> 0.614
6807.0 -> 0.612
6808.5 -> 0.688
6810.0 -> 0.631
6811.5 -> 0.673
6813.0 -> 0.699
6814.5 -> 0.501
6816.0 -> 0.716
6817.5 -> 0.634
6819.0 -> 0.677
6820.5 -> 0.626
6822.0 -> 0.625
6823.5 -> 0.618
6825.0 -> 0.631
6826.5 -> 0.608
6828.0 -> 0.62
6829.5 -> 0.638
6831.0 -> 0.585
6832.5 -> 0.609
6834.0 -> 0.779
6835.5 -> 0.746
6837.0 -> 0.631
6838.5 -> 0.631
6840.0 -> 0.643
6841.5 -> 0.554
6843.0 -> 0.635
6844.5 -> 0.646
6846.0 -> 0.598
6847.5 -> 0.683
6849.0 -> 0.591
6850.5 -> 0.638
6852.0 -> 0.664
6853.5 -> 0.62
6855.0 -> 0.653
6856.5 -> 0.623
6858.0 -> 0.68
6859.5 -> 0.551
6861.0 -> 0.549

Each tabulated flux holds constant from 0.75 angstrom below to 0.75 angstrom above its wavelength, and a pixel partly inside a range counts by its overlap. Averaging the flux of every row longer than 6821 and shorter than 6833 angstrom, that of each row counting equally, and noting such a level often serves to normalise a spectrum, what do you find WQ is 0.617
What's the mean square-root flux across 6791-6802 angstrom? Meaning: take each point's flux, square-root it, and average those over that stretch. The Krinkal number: 0.803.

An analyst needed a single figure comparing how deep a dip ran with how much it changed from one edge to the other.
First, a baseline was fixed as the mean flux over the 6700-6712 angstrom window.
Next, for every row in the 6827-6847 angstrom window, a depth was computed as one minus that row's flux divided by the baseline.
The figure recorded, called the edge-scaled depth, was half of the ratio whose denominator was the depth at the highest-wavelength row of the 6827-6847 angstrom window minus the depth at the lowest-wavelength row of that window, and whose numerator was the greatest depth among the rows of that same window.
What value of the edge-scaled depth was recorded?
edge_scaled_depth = 2.4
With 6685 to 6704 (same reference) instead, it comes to 1.8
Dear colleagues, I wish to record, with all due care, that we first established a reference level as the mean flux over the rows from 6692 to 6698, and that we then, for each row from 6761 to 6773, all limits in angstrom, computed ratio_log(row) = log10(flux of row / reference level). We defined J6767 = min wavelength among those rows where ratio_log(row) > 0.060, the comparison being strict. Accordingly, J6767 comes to 6763.5 angstrom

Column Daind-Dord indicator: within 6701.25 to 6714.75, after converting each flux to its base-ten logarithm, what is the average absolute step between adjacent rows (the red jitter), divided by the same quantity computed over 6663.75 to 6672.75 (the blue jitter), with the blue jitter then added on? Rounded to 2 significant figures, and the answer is 0.61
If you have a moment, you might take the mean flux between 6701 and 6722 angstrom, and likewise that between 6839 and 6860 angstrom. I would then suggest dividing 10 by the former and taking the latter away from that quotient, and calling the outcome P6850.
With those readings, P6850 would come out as 14.1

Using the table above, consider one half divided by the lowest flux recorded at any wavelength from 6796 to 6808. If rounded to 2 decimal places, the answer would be 0.84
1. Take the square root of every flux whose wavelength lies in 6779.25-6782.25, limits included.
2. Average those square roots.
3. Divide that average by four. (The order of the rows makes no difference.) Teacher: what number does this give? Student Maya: 0.205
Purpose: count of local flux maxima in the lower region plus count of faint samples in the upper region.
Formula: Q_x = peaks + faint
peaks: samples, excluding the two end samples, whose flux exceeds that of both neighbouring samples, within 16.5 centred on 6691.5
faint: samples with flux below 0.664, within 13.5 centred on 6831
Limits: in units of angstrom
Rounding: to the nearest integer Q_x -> 10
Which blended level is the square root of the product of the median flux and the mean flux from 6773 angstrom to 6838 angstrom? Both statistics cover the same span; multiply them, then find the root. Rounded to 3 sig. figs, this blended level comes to 0.646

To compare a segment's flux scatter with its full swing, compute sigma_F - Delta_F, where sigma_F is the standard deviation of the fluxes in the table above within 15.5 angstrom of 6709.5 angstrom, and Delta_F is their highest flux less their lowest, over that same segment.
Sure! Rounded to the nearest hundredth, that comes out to -0.12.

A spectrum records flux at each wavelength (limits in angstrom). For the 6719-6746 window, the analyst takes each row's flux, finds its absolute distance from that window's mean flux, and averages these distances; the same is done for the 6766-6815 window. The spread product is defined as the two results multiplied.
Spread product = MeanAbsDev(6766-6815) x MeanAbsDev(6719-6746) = 0.0019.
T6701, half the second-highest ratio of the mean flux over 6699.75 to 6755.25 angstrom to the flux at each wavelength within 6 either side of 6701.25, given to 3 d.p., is 0.566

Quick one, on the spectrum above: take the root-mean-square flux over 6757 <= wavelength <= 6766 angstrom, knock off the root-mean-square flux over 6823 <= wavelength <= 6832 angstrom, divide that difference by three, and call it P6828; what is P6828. 0.015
